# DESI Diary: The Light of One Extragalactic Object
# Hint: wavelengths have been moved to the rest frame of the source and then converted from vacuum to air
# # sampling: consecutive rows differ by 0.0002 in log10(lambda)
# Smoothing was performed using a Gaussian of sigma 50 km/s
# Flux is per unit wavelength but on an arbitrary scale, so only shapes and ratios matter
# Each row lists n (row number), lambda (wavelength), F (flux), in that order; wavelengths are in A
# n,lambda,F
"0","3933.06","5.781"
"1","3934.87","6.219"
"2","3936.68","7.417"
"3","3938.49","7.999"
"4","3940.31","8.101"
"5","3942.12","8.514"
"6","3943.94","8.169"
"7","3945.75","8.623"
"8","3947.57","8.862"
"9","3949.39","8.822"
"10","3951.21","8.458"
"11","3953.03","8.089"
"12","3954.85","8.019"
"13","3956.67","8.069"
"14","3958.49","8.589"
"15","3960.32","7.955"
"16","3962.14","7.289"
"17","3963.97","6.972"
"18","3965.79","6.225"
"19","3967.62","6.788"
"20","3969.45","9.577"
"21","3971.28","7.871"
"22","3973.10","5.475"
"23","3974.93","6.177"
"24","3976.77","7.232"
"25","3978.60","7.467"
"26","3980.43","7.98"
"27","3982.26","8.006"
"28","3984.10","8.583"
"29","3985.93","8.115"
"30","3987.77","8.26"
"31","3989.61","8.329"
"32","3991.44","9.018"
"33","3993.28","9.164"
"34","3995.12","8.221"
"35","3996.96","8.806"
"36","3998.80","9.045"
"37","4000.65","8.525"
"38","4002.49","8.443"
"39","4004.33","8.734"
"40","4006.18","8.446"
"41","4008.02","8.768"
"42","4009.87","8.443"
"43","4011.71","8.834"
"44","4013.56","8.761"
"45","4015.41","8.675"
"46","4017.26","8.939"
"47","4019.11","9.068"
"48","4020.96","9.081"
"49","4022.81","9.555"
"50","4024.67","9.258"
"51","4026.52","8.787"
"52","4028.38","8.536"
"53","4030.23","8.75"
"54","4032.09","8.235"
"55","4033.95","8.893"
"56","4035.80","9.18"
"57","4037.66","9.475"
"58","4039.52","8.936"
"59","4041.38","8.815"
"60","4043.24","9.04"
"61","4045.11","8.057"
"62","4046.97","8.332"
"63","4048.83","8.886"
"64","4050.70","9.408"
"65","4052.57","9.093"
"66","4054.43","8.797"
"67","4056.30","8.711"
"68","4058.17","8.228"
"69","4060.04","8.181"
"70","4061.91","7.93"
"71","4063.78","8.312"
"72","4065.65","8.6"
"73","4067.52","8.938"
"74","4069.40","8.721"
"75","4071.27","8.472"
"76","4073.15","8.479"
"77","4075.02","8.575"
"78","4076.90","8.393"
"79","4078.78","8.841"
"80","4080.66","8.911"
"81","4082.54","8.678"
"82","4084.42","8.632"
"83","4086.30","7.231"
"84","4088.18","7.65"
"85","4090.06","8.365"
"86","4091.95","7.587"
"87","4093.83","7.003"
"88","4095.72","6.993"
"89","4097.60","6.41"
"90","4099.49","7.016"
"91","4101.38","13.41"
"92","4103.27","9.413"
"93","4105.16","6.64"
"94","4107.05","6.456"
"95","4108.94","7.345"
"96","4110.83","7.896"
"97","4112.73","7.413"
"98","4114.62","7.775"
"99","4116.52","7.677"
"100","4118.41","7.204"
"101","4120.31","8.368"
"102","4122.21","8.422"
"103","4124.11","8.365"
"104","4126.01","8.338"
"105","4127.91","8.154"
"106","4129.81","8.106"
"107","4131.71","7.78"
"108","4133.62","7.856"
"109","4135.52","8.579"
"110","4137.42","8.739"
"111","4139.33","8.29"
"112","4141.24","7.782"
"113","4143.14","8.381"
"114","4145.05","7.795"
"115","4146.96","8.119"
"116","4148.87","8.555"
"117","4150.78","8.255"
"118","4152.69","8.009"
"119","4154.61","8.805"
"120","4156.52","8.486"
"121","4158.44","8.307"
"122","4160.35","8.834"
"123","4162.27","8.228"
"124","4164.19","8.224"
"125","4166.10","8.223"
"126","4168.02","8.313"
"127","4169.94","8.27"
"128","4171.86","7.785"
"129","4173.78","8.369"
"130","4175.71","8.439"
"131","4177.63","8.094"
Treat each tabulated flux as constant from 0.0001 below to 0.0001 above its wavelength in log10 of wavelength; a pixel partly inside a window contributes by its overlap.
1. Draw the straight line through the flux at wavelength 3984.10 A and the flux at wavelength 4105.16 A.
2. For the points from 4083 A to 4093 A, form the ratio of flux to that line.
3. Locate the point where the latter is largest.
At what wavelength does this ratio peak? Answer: 4084.42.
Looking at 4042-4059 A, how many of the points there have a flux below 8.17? 1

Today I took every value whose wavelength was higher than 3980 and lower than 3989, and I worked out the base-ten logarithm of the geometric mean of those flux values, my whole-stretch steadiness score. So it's 0.913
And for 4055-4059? 0.928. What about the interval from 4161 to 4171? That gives 0.917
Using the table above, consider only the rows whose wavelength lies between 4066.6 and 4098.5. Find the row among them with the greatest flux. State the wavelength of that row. 4067.52 A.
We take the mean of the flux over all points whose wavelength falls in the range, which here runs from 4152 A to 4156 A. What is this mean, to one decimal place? 8.4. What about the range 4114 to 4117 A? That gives 7.7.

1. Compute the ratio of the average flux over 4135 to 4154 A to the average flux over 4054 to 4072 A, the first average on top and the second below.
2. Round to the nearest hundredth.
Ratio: 0.97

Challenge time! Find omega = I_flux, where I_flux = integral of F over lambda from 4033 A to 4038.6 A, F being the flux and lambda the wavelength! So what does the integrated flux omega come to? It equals 51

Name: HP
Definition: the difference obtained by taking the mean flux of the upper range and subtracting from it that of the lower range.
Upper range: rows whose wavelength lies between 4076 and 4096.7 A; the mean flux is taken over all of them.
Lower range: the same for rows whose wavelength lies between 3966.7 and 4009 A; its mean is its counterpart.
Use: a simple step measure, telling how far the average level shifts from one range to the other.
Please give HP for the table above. -0.1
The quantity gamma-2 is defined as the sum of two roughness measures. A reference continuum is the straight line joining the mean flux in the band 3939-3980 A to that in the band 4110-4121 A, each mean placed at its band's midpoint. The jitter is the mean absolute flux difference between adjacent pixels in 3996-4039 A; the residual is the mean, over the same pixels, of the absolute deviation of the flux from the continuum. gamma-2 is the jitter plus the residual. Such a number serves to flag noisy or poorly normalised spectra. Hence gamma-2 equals 1.37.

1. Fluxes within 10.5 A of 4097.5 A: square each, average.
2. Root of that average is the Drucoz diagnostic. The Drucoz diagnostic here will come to 8.1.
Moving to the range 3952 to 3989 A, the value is 7.7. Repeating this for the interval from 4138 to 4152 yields 8.2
